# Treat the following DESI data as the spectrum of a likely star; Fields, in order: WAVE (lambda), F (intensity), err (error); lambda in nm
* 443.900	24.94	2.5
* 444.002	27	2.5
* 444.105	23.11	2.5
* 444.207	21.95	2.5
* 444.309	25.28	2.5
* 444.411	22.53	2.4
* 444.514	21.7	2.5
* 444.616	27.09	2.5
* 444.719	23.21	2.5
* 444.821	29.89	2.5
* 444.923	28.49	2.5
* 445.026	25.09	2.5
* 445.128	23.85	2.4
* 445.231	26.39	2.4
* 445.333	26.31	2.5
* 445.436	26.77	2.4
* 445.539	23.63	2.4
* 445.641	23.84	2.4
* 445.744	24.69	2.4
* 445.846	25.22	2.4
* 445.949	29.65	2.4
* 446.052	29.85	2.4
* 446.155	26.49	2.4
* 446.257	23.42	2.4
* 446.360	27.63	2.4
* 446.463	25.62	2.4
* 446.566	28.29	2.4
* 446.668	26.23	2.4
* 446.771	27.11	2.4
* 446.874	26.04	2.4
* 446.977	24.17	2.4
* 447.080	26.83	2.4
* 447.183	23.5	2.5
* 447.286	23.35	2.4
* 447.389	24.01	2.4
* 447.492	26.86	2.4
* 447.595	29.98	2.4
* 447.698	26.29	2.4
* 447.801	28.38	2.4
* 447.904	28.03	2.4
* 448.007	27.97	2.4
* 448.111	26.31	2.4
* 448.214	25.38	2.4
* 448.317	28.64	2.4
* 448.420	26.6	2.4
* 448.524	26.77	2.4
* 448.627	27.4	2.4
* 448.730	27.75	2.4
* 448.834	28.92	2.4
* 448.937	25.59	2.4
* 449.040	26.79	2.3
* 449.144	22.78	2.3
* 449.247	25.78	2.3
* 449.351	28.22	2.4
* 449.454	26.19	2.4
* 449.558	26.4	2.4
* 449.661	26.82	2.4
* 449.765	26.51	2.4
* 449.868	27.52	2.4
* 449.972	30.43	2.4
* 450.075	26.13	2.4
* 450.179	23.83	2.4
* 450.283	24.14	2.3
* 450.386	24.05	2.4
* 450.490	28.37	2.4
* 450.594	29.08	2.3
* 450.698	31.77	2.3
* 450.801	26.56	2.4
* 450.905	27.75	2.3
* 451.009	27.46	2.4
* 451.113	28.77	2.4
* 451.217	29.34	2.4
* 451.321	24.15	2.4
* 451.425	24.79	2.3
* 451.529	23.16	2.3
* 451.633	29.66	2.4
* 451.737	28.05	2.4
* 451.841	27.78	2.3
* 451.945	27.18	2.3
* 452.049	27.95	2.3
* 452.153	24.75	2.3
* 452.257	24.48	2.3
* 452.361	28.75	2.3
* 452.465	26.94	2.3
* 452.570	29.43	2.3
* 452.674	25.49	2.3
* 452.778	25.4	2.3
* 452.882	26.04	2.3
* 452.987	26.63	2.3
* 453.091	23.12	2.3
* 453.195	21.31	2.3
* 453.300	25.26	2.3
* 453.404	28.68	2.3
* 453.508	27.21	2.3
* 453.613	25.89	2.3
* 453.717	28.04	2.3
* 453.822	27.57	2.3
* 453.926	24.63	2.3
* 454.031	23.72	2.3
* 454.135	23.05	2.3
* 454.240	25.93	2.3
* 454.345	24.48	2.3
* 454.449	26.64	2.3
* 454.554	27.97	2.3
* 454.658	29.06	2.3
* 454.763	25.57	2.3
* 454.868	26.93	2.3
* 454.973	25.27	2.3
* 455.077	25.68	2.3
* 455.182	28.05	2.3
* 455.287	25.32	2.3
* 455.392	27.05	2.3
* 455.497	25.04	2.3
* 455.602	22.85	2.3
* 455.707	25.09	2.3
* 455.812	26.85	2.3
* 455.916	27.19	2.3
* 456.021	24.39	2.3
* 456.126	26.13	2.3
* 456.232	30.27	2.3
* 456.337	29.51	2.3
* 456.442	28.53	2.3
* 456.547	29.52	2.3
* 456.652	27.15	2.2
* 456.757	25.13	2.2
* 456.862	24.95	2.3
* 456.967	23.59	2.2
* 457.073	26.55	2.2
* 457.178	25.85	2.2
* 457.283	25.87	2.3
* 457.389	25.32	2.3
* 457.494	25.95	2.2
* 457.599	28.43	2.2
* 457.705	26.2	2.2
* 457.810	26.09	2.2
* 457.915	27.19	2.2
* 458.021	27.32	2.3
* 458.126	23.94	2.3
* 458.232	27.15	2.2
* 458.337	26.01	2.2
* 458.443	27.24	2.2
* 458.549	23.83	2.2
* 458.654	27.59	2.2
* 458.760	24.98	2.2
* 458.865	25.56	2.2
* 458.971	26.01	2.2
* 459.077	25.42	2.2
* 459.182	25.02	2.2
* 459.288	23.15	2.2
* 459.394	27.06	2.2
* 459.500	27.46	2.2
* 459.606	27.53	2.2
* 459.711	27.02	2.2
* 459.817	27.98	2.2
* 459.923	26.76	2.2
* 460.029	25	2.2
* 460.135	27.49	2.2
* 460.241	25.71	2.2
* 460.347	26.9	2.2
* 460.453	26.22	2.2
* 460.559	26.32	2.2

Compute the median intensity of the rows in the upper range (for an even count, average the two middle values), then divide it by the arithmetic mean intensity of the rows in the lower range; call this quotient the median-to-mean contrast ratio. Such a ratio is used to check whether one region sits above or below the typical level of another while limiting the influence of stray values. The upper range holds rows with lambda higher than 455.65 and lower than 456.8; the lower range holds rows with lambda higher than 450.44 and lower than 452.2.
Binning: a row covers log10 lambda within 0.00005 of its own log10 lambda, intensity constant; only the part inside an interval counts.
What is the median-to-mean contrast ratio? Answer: 0.99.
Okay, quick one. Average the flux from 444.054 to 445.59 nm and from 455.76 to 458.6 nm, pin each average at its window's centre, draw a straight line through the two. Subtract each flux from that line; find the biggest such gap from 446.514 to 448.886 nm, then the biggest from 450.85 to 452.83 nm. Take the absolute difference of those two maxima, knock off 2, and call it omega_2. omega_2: -1.3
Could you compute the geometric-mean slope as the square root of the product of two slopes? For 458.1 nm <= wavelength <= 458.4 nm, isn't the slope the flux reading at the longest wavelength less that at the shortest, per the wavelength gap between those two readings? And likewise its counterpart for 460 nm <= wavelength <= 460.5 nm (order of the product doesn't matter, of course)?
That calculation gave 5.3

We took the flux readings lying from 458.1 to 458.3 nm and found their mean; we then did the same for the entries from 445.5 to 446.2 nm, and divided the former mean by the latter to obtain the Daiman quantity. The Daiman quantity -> 0.98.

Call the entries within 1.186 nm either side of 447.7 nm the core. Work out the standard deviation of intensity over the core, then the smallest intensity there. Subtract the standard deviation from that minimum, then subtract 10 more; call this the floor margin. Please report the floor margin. 11.6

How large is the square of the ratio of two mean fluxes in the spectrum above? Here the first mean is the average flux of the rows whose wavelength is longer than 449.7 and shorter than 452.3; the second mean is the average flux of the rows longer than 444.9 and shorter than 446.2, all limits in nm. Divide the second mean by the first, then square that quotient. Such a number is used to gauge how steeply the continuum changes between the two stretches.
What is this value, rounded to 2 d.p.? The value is 0.94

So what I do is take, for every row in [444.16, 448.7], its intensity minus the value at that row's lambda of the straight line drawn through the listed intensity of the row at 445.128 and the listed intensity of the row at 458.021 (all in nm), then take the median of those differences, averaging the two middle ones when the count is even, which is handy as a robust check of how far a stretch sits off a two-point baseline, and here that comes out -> 1.9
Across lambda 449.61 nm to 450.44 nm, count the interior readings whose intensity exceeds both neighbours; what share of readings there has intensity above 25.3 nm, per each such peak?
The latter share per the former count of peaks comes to 0.31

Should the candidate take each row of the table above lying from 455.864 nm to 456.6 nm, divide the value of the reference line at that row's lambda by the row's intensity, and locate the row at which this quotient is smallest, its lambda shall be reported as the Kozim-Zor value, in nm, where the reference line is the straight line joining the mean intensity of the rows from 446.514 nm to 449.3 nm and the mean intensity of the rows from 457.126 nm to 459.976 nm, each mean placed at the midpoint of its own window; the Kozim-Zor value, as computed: 456.232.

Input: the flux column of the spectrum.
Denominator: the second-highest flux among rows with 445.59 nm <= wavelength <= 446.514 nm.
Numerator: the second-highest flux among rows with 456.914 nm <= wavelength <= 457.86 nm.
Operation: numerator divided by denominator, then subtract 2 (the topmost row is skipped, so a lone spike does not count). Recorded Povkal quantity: -1.10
